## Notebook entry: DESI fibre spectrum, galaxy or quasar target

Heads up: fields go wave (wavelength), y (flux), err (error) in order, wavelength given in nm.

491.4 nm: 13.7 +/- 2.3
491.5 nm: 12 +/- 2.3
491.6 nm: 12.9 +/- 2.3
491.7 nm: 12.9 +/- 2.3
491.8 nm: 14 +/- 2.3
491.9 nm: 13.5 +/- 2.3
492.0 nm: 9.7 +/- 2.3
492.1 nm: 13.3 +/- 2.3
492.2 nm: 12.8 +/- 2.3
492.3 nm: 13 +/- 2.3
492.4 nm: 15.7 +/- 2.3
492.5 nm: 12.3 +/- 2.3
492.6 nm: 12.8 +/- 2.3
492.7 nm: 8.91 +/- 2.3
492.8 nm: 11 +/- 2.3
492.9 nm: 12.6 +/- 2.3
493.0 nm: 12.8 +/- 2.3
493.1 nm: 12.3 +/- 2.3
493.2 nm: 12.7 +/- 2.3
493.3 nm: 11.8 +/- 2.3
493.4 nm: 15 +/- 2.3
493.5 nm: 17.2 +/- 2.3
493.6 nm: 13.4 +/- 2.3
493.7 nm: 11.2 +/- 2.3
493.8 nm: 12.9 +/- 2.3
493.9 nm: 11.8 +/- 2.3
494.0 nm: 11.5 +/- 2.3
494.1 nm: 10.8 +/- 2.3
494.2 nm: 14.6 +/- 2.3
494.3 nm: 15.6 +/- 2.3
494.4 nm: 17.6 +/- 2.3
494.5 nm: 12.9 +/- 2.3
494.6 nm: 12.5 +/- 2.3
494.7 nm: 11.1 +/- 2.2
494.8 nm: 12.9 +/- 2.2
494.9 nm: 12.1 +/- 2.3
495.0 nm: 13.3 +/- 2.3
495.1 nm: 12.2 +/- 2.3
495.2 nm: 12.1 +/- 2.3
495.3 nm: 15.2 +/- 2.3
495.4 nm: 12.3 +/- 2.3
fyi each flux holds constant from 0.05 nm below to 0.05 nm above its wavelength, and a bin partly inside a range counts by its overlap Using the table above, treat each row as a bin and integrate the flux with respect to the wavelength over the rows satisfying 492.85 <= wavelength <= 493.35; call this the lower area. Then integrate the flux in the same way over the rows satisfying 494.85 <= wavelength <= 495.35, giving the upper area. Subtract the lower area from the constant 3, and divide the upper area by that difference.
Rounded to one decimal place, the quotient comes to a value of -2.0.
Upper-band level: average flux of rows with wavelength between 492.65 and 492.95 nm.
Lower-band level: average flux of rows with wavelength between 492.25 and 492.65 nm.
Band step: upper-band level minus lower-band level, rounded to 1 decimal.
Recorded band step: -2.6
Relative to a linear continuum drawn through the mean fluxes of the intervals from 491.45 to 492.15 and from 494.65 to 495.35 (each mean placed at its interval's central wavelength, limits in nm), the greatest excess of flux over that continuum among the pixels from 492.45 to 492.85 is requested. 0.2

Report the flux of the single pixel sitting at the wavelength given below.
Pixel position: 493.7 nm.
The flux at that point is 11.2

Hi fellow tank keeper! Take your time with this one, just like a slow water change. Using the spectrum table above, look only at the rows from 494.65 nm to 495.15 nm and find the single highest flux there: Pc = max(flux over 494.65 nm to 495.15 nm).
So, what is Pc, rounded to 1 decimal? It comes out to 13.3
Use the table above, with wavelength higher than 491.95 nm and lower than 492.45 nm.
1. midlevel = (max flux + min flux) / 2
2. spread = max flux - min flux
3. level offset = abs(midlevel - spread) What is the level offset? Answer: 7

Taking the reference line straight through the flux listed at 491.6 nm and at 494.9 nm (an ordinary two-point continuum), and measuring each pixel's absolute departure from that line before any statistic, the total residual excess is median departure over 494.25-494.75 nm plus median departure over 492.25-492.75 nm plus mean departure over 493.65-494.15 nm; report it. 2.35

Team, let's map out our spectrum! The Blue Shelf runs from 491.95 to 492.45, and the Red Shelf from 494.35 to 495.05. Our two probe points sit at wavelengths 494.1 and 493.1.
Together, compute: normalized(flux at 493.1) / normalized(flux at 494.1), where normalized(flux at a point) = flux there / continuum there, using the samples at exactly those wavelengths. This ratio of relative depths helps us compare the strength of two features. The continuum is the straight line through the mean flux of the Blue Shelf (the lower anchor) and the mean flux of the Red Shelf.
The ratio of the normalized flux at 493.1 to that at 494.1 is 1.1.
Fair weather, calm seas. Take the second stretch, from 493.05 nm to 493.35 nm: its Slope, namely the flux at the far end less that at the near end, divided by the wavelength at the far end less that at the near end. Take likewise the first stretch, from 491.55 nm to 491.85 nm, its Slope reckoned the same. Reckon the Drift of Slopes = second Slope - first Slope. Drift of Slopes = -8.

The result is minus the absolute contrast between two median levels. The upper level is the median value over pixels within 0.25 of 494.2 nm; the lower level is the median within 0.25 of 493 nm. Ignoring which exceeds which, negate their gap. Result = -2.0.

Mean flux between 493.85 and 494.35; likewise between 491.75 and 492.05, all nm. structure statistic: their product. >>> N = 159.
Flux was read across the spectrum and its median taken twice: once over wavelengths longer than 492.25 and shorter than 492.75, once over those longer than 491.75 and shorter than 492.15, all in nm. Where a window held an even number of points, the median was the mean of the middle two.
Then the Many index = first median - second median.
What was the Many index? -0.6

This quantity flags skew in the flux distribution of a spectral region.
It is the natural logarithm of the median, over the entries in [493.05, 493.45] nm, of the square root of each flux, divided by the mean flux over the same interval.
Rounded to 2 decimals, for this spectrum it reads -1.30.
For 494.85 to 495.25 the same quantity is -1.27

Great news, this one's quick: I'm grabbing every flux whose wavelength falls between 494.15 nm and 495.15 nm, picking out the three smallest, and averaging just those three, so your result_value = 11.8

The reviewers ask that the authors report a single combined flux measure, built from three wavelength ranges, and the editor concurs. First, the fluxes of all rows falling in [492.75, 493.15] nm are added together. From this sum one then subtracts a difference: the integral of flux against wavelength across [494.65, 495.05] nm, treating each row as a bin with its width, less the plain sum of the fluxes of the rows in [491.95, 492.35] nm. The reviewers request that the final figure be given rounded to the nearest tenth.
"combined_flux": 92.6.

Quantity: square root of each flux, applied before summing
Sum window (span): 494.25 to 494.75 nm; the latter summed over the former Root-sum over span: 18.6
